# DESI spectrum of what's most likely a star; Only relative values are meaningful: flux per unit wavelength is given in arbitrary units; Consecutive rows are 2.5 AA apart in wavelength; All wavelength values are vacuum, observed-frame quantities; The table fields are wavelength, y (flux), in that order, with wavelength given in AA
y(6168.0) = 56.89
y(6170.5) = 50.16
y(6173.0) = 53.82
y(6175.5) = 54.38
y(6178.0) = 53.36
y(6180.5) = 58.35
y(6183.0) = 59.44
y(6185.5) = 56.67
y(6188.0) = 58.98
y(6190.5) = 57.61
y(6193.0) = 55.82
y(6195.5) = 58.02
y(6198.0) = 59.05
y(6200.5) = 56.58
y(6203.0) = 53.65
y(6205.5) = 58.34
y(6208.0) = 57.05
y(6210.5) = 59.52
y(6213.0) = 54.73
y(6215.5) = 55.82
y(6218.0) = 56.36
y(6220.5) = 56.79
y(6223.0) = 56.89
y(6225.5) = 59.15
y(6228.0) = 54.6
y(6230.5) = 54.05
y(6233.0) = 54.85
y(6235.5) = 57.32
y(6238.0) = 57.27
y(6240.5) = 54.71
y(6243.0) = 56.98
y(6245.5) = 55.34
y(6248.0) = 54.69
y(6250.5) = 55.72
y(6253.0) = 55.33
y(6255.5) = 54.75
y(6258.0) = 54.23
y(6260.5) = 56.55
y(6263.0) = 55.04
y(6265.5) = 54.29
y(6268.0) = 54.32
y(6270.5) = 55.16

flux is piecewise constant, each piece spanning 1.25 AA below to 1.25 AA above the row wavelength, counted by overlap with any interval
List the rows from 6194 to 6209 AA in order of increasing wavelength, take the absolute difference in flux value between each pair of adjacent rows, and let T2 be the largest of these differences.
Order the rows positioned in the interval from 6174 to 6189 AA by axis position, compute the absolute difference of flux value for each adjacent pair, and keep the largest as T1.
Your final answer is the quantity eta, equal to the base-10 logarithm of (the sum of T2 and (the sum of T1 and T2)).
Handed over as 1.16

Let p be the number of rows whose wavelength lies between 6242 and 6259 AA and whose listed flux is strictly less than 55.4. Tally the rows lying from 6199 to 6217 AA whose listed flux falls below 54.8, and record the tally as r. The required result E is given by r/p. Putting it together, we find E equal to 0.4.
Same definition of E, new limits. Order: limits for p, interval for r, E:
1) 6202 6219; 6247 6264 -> 1.5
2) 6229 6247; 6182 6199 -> 0.0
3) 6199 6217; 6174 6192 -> 1.0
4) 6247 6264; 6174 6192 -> 0.4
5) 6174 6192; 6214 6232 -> 1.0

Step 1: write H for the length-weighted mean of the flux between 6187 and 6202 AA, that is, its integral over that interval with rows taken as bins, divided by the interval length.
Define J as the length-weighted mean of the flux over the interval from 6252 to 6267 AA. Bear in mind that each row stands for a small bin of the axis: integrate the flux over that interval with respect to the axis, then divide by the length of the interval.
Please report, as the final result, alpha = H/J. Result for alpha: 1.05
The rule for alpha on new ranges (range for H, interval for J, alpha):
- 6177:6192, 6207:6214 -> 1.00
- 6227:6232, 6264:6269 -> 1.00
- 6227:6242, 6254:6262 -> 1.01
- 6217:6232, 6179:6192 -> 0.97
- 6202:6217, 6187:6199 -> 0.98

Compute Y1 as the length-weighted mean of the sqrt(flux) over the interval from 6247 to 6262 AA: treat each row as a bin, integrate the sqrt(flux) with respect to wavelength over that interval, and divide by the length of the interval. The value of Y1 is 7.43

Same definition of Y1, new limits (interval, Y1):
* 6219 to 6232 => 7.50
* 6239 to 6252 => 7.45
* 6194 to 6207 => 7.56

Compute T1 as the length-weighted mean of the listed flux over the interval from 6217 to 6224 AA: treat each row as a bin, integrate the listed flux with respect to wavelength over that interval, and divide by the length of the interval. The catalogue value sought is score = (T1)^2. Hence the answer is 3213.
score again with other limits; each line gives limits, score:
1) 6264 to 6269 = 2953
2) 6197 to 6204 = 3185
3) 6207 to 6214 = 3270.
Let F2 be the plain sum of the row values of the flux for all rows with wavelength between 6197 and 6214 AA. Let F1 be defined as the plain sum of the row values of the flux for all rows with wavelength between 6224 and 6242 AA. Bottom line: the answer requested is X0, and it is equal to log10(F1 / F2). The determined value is -0.008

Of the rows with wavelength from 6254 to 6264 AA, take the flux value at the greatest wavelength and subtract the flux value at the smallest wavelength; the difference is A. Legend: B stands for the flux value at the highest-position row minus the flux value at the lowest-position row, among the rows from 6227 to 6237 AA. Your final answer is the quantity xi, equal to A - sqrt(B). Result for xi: -1.4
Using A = 0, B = 2.7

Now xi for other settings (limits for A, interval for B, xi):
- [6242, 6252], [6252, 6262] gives -2.4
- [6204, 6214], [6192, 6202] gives -4.5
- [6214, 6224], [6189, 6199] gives -0.1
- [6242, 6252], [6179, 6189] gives -2.1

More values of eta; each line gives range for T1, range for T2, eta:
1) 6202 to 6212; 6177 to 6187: 1.17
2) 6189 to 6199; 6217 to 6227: 0.83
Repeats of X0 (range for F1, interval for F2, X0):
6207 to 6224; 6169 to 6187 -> 0.012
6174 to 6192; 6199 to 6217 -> 0.003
